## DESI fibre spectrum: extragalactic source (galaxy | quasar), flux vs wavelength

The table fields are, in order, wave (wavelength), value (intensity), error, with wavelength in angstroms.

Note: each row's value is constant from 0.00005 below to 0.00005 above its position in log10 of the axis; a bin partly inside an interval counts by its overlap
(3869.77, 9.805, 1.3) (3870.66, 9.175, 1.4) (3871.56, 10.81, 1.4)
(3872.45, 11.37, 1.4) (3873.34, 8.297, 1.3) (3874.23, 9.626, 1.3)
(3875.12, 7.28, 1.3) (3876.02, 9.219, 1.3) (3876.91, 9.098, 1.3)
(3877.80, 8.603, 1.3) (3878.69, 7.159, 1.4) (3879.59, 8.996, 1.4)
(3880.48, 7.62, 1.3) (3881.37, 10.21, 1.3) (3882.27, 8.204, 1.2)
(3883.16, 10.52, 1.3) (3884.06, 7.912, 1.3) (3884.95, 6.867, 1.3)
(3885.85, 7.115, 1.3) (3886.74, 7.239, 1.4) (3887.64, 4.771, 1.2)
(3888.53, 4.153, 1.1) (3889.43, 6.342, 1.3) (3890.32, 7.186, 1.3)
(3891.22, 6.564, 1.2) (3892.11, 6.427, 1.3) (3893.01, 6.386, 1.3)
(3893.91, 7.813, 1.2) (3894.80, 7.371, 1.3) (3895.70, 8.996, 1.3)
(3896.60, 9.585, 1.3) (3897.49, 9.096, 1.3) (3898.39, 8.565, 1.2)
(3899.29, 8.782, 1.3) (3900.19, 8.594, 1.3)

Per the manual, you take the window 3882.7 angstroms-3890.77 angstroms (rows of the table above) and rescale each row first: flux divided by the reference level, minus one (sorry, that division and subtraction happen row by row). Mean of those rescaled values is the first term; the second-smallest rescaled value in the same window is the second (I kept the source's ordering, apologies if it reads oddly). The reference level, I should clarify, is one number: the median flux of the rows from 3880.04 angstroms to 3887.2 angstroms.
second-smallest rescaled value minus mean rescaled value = -0.27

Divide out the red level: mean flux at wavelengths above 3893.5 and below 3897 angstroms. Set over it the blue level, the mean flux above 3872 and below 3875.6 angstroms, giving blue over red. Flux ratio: 1.08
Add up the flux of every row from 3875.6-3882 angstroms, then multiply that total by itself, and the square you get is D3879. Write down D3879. 3709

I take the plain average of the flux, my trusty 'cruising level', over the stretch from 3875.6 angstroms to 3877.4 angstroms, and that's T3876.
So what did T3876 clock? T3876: 9.2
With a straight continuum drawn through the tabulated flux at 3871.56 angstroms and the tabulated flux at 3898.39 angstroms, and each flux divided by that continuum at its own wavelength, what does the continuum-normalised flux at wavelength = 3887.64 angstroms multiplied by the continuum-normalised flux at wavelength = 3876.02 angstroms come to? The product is 0.45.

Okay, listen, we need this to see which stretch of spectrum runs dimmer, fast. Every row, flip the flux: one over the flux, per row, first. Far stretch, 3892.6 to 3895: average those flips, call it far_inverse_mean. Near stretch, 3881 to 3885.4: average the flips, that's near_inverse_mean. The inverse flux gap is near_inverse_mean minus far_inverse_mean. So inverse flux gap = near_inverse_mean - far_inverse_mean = -0.023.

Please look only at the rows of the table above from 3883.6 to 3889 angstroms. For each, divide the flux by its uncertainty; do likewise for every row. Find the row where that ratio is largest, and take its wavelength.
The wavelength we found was 3884.06 angstroms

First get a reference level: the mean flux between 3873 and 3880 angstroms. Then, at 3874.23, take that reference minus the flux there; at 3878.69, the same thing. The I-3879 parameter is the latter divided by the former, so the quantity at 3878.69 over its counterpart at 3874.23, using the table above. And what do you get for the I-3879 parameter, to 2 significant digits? -1.3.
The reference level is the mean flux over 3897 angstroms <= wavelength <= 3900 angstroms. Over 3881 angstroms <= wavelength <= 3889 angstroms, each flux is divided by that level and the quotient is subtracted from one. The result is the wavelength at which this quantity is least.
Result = 3883.16 angstroms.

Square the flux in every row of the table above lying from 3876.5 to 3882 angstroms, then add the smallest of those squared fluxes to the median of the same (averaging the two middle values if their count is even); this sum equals 129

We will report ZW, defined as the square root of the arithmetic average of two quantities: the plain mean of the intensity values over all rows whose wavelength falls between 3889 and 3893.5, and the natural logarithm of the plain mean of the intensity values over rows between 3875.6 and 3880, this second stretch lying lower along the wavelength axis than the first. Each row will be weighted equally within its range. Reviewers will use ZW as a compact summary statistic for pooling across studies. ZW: 2.09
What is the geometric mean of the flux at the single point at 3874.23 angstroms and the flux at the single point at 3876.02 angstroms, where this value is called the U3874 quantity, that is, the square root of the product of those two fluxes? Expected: 9.4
